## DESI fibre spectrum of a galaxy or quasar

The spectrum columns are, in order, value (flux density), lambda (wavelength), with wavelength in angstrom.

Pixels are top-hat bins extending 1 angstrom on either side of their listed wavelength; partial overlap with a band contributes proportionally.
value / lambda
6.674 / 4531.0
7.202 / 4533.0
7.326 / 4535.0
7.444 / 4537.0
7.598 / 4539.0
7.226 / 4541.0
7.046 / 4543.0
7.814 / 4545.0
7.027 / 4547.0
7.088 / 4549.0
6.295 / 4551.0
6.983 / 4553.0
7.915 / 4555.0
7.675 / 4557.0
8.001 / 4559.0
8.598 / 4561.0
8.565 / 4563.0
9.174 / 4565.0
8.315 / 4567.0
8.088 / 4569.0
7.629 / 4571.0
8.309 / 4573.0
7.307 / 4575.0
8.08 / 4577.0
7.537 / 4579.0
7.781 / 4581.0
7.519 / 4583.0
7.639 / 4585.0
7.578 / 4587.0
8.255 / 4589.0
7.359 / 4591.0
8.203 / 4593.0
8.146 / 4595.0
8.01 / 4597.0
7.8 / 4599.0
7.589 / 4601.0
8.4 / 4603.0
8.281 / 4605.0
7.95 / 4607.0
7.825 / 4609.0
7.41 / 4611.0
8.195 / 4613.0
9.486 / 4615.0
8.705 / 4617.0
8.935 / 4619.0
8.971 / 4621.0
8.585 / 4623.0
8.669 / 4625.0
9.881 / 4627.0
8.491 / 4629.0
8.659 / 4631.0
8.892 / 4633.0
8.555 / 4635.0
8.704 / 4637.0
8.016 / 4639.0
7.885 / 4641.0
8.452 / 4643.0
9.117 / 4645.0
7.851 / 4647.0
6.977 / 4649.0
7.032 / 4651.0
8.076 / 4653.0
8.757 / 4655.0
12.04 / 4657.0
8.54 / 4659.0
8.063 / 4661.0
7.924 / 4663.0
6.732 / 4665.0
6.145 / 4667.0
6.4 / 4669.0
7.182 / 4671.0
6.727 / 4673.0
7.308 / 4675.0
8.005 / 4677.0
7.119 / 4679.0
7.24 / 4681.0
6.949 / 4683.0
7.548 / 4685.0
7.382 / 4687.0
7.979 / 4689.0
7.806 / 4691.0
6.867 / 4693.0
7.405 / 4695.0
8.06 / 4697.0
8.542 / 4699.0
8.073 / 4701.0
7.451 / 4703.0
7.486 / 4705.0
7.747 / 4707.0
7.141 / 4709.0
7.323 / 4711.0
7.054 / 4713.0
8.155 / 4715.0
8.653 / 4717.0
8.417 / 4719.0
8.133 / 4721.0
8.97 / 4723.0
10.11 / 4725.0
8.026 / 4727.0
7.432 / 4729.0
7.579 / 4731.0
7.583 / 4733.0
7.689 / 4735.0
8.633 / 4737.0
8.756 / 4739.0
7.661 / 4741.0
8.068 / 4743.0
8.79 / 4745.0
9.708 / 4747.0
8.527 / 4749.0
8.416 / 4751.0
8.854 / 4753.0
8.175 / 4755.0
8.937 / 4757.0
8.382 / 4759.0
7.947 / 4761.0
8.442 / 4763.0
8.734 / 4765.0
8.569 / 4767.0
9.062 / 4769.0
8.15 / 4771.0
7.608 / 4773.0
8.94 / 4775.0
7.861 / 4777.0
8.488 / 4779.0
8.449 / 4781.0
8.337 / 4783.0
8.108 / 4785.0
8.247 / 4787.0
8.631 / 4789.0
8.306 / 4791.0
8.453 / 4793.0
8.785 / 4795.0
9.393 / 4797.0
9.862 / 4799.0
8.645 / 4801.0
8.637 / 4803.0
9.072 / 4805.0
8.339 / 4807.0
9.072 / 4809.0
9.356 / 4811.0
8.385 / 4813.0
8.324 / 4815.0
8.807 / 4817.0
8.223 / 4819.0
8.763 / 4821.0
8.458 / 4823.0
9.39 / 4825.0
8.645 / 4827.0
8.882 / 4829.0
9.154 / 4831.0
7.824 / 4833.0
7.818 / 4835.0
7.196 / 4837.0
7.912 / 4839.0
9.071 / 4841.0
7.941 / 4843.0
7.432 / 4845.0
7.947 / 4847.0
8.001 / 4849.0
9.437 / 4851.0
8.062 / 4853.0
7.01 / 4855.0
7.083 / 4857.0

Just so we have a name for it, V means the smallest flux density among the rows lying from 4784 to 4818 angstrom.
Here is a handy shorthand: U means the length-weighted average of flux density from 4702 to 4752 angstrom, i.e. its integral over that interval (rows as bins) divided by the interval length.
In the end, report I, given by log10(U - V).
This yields -1.49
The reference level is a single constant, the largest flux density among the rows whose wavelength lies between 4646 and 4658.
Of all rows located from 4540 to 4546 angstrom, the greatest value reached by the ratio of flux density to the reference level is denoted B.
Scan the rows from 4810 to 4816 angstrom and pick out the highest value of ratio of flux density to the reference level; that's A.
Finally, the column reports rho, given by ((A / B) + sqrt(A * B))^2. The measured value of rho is 3.6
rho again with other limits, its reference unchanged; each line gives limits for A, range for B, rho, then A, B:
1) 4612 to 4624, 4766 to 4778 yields 3.3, 0.788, 0.75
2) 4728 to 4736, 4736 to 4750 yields 2.3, 0.639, 0.81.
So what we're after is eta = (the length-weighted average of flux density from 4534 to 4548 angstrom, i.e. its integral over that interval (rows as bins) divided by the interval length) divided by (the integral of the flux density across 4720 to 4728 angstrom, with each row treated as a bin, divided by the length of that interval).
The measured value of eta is 0.83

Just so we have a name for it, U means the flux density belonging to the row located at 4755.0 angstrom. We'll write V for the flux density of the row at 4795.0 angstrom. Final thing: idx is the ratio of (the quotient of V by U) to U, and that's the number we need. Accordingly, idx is 0.131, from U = 8.175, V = 8.785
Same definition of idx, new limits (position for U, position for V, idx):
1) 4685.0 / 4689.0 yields 0.140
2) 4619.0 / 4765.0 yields 0.109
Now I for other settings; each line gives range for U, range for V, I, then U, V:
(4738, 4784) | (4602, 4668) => 0.37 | 8.47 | 6.145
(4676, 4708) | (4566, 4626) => -0.53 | 7.60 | 7.307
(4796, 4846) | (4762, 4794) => -0.01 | 8.58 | 7.608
